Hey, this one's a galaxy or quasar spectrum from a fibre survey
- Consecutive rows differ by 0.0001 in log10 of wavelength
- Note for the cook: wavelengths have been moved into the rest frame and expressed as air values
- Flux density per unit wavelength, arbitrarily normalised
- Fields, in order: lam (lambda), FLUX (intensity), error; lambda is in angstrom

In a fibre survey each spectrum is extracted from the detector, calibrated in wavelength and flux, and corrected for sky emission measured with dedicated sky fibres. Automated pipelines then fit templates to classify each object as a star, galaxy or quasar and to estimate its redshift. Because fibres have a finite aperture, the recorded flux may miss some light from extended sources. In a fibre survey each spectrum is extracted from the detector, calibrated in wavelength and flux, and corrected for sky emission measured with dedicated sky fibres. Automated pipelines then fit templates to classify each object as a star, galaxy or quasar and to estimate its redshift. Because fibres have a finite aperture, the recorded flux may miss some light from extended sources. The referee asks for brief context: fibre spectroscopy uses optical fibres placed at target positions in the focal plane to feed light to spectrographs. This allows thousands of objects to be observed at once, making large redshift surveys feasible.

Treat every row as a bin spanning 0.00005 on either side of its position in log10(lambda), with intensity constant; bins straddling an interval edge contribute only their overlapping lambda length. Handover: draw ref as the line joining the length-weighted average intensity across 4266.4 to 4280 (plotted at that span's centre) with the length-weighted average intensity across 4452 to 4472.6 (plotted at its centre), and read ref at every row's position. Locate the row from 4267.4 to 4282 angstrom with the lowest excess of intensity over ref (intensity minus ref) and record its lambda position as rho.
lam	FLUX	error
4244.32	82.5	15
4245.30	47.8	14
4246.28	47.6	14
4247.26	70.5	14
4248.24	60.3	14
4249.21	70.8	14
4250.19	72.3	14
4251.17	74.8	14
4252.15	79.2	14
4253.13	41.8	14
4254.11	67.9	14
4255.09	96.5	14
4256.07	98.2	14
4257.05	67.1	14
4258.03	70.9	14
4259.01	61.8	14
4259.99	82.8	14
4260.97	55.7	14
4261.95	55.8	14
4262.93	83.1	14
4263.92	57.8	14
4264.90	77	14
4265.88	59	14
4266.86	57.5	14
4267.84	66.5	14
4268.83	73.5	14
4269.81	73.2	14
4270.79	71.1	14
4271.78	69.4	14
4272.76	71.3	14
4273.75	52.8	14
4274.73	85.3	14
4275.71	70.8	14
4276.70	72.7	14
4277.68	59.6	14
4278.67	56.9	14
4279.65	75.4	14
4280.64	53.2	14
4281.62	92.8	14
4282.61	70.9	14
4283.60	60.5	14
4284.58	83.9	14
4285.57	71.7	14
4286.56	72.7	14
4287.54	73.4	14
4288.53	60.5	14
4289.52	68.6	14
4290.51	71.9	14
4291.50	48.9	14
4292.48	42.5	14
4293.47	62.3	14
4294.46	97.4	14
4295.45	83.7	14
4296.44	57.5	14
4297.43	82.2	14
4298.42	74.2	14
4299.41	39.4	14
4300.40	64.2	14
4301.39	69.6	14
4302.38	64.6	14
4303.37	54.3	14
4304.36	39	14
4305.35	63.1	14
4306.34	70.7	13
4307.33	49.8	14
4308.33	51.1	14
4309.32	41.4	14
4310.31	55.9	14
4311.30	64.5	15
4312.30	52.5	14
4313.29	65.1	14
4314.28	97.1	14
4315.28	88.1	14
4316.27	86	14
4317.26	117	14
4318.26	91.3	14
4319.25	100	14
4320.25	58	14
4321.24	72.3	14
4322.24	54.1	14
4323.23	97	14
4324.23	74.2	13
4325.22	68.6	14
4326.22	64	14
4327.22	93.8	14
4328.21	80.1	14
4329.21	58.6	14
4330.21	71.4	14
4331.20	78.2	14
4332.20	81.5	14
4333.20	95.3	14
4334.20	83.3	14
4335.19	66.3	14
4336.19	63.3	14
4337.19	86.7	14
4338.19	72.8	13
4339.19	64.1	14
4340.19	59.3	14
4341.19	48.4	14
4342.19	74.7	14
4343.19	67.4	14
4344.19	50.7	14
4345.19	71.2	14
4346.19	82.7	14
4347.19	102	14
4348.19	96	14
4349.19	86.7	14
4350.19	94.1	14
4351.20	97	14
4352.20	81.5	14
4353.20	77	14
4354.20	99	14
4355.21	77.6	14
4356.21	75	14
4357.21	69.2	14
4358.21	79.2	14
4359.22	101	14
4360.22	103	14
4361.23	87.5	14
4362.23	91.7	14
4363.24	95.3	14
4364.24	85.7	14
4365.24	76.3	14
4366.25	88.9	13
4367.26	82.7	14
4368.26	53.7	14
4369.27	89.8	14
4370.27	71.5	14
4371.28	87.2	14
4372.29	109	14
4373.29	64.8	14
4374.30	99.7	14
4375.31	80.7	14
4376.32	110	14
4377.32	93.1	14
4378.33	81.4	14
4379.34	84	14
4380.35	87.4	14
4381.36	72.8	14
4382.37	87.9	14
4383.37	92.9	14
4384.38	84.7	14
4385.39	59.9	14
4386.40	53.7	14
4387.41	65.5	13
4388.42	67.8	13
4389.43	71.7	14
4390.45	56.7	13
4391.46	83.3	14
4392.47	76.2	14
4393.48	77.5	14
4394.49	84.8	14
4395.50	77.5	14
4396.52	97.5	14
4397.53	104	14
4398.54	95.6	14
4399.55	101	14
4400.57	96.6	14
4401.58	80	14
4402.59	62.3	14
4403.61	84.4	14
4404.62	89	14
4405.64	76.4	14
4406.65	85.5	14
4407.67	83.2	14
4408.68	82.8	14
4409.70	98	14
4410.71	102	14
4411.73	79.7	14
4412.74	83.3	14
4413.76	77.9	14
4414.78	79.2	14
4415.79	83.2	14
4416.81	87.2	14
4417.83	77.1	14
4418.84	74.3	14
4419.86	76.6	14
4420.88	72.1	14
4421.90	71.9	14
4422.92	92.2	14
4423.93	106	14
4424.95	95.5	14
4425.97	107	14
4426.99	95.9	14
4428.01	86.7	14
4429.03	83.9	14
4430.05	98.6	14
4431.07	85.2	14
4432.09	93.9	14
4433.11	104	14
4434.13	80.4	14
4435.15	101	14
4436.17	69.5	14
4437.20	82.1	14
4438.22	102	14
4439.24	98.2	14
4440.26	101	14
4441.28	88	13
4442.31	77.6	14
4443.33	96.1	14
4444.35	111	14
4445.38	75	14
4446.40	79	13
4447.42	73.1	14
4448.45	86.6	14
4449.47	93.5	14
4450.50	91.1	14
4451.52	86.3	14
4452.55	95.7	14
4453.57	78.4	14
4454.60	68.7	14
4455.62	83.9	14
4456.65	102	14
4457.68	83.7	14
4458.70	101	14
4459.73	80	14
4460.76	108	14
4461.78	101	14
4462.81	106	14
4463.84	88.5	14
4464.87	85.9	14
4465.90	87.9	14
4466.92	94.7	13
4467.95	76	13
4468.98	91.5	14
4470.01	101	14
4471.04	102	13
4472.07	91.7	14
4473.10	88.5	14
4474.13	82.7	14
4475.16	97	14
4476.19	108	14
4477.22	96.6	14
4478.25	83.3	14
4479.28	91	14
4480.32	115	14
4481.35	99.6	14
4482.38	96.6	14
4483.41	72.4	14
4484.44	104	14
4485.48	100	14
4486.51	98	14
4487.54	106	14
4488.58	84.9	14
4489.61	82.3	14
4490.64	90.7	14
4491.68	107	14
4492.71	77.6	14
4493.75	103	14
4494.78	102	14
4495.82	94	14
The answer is 4280.64 angstrom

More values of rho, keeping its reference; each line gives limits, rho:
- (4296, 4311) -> 4304.36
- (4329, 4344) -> 4341.19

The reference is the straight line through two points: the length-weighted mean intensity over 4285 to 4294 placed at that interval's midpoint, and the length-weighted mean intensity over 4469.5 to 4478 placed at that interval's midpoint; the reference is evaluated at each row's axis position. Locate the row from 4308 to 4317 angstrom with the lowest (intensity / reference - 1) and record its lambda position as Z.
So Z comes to 4309.32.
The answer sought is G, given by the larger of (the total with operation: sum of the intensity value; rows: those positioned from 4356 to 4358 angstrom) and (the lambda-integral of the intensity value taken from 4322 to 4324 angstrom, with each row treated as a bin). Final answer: 156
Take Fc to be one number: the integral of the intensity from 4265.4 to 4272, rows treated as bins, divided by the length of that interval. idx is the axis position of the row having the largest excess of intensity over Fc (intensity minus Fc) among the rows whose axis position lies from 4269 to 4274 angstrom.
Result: 4269.81 angstrom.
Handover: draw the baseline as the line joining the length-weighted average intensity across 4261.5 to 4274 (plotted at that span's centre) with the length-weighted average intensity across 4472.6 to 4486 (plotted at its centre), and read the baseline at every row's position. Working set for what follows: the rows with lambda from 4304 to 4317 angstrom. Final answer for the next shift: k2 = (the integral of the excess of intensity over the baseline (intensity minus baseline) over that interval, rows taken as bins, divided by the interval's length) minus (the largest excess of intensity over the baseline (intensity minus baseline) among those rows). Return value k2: -32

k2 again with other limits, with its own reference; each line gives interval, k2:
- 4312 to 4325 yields -36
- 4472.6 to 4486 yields -20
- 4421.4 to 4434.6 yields -15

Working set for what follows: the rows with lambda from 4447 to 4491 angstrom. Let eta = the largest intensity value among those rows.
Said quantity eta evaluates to 115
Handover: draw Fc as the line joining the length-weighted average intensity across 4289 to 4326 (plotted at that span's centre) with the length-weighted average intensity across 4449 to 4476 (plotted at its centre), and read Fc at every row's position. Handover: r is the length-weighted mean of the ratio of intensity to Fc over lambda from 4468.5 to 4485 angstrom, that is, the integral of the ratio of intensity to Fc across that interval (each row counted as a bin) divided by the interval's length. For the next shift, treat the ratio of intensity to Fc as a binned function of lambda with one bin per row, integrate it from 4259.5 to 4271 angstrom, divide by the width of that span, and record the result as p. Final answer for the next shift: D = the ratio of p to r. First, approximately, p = 1.08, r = 1.019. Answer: 1.06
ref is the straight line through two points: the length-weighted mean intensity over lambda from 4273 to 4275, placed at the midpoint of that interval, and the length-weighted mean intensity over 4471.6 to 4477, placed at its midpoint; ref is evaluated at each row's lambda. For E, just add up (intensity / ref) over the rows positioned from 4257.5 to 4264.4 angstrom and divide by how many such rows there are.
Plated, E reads 1.02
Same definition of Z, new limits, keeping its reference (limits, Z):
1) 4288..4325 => 4304.36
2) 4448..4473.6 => 4454.60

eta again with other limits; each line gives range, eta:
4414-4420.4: 87.2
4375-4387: 110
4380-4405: 104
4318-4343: 100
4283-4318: 117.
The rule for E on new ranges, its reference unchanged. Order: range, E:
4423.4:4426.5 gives 1.18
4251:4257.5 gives 1.16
